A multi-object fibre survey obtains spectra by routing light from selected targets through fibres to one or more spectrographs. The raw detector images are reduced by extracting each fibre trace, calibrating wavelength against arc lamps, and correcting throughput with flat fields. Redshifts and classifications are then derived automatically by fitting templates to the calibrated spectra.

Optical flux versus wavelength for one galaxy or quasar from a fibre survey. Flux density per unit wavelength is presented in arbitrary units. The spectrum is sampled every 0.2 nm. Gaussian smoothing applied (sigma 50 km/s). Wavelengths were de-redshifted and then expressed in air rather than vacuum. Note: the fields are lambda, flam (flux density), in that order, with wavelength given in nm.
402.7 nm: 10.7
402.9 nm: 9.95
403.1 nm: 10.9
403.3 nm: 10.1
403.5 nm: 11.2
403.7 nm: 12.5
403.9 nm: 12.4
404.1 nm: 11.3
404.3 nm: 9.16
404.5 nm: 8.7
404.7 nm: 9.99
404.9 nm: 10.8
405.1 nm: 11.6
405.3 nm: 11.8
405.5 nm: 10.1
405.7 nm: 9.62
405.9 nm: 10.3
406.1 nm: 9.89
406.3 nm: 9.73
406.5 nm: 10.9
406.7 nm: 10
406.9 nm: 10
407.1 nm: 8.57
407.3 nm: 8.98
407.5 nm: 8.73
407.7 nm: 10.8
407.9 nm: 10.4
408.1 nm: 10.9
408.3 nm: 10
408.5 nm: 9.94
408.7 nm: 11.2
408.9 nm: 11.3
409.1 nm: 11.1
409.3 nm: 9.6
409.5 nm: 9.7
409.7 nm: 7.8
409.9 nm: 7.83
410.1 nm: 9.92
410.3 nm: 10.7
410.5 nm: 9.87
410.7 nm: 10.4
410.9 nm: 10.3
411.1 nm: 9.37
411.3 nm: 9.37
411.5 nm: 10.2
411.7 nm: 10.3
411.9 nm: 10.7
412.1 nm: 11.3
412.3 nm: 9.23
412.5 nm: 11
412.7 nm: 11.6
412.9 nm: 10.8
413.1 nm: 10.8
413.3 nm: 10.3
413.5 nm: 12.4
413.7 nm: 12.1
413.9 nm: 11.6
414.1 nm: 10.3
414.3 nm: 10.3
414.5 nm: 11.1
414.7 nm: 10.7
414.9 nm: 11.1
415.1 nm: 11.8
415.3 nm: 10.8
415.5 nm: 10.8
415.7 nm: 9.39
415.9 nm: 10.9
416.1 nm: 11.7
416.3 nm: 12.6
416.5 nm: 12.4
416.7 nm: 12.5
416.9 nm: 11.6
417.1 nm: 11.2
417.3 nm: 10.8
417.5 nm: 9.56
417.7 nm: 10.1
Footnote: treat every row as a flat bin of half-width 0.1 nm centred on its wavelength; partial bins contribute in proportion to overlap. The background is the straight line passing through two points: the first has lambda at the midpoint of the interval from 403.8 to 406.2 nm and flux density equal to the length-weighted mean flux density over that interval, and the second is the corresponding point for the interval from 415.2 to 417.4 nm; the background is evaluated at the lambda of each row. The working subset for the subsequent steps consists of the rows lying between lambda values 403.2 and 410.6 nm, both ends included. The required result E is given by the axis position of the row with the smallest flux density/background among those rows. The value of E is 409.7 nm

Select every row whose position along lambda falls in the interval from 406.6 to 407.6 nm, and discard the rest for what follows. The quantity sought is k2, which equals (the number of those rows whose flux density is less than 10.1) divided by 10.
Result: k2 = 0.50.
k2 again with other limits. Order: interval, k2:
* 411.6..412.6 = 0.10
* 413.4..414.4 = 0.00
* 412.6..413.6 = 0.00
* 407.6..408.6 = 0.20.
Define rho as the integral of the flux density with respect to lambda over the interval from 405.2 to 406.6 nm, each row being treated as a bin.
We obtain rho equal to 14.5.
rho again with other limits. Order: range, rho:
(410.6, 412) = 14.1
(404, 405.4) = 14.7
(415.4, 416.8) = 16.1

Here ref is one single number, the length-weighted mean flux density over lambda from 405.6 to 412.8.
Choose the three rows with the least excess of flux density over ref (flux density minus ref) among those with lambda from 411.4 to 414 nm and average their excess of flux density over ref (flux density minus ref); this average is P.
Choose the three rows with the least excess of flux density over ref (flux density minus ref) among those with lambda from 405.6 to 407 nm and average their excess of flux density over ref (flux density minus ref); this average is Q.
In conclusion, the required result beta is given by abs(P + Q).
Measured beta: 0.4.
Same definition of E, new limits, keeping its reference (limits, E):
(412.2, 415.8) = 415.7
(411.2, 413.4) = 412.3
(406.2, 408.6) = 407.1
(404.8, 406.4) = 405.7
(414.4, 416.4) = 415.7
